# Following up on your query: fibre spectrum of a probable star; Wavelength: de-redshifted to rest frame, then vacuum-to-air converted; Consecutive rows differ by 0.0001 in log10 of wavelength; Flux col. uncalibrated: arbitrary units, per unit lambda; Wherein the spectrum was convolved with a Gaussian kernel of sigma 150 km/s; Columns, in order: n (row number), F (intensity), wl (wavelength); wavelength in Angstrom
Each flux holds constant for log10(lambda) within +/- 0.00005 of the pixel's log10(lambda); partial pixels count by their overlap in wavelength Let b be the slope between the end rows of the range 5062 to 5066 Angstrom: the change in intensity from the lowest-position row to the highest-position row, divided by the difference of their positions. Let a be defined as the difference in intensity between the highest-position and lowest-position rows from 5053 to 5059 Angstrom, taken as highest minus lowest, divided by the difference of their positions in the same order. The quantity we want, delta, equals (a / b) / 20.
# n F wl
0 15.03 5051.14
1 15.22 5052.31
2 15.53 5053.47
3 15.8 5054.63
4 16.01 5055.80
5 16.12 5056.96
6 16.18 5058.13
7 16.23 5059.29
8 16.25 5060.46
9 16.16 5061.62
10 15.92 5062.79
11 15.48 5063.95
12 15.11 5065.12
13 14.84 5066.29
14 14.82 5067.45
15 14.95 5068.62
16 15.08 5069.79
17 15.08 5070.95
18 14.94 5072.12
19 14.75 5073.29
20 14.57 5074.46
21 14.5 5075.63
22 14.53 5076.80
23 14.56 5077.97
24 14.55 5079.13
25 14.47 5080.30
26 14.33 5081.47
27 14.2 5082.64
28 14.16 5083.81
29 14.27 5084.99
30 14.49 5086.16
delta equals -0.02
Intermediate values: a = 0.14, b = -0.35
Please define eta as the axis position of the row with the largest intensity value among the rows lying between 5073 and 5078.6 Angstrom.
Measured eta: 5073.29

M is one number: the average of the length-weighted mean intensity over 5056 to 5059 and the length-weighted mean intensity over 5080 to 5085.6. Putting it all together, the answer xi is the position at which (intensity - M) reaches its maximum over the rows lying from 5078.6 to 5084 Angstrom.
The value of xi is 5079.13 Angstrom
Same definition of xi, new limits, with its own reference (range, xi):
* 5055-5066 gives 5060.46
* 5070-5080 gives 5070.95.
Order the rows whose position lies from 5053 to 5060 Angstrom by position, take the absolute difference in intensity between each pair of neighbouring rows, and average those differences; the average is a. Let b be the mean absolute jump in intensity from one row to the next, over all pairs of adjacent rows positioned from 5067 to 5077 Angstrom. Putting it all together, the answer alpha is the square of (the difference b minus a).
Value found 0.0010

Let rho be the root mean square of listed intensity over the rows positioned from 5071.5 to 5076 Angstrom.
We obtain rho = 14.7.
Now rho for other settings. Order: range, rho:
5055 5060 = 16.1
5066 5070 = 14.9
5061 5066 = 15.7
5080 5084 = 14.3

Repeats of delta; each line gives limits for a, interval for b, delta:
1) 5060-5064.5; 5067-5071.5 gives -0.15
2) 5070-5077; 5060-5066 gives 0.02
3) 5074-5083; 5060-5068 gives 0.01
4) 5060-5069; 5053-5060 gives -0.07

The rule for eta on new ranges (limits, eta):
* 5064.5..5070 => 5065.12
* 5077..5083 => 5077.97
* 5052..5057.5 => 5056.96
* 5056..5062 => 5060.46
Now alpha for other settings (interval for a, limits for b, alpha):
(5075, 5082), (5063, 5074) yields 0.0097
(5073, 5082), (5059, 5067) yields 0.0260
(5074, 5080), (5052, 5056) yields 0.0521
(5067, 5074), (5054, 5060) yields 0.0001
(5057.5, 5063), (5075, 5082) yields 0.0018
